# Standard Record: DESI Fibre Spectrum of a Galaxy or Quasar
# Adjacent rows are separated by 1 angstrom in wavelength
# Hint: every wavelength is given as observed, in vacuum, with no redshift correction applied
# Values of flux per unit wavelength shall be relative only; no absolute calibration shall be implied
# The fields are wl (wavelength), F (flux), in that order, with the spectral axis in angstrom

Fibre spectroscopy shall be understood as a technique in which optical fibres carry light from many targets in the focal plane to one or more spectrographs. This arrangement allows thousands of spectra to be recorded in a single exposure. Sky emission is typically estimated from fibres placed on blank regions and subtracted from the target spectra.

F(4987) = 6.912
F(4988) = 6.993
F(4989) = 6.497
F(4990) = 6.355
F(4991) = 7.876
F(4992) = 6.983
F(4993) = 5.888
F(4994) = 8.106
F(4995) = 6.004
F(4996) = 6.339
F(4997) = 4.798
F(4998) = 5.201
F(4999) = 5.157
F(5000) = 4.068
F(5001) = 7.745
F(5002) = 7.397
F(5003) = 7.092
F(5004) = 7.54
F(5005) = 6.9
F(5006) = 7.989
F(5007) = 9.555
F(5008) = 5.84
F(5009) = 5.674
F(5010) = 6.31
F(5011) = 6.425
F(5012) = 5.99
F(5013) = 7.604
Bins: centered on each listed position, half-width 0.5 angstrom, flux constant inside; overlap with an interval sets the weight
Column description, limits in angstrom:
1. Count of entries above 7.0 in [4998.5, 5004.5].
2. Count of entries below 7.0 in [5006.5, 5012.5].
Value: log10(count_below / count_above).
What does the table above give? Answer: 0.1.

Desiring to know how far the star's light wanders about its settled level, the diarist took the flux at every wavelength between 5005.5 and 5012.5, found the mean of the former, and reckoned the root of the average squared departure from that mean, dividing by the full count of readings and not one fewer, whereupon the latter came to 1.3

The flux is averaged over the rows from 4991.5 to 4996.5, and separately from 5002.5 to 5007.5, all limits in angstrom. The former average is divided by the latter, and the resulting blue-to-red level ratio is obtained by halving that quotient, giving 0.426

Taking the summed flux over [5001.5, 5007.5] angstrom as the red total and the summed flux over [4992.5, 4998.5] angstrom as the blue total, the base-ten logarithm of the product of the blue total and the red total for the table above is 3.23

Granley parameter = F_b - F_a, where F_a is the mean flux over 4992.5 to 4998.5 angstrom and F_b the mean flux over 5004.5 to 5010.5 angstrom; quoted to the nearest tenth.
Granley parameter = 1.0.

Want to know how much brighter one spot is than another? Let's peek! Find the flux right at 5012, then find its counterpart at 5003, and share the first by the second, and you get 0.84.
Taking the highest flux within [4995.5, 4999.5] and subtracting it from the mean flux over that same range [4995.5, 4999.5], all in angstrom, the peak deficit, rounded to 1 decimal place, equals -1.0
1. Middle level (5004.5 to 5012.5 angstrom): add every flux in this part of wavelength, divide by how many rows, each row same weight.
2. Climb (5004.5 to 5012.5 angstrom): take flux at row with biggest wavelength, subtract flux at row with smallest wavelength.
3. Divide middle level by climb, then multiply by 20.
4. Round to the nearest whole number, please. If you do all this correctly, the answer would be -150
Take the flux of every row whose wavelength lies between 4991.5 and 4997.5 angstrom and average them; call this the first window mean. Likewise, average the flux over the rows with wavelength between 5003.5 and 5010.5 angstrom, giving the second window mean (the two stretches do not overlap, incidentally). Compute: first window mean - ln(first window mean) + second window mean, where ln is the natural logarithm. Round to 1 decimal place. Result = 11.6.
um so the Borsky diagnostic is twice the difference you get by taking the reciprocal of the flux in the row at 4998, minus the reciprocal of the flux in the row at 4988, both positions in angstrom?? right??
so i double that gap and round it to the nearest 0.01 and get 0.10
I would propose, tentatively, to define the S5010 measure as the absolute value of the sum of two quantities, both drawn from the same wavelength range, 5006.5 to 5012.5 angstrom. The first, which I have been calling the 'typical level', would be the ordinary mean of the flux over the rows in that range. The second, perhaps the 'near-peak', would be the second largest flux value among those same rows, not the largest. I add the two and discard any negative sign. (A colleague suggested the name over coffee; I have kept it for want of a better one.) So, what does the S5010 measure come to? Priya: 13.1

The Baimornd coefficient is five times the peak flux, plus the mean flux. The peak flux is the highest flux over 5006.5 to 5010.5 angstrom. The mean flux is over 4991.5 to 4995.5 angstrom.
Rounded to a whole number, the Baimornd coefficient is 55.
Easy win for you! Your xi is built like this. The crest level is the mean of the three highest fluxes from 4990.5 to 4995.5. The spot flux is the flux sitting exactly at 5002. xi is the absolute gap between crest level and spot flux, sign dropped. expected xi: 0.3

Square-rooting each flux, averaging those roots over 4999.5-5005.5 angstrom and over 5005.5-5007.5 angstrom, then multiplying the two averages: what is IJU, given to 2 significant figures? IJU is 7.7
